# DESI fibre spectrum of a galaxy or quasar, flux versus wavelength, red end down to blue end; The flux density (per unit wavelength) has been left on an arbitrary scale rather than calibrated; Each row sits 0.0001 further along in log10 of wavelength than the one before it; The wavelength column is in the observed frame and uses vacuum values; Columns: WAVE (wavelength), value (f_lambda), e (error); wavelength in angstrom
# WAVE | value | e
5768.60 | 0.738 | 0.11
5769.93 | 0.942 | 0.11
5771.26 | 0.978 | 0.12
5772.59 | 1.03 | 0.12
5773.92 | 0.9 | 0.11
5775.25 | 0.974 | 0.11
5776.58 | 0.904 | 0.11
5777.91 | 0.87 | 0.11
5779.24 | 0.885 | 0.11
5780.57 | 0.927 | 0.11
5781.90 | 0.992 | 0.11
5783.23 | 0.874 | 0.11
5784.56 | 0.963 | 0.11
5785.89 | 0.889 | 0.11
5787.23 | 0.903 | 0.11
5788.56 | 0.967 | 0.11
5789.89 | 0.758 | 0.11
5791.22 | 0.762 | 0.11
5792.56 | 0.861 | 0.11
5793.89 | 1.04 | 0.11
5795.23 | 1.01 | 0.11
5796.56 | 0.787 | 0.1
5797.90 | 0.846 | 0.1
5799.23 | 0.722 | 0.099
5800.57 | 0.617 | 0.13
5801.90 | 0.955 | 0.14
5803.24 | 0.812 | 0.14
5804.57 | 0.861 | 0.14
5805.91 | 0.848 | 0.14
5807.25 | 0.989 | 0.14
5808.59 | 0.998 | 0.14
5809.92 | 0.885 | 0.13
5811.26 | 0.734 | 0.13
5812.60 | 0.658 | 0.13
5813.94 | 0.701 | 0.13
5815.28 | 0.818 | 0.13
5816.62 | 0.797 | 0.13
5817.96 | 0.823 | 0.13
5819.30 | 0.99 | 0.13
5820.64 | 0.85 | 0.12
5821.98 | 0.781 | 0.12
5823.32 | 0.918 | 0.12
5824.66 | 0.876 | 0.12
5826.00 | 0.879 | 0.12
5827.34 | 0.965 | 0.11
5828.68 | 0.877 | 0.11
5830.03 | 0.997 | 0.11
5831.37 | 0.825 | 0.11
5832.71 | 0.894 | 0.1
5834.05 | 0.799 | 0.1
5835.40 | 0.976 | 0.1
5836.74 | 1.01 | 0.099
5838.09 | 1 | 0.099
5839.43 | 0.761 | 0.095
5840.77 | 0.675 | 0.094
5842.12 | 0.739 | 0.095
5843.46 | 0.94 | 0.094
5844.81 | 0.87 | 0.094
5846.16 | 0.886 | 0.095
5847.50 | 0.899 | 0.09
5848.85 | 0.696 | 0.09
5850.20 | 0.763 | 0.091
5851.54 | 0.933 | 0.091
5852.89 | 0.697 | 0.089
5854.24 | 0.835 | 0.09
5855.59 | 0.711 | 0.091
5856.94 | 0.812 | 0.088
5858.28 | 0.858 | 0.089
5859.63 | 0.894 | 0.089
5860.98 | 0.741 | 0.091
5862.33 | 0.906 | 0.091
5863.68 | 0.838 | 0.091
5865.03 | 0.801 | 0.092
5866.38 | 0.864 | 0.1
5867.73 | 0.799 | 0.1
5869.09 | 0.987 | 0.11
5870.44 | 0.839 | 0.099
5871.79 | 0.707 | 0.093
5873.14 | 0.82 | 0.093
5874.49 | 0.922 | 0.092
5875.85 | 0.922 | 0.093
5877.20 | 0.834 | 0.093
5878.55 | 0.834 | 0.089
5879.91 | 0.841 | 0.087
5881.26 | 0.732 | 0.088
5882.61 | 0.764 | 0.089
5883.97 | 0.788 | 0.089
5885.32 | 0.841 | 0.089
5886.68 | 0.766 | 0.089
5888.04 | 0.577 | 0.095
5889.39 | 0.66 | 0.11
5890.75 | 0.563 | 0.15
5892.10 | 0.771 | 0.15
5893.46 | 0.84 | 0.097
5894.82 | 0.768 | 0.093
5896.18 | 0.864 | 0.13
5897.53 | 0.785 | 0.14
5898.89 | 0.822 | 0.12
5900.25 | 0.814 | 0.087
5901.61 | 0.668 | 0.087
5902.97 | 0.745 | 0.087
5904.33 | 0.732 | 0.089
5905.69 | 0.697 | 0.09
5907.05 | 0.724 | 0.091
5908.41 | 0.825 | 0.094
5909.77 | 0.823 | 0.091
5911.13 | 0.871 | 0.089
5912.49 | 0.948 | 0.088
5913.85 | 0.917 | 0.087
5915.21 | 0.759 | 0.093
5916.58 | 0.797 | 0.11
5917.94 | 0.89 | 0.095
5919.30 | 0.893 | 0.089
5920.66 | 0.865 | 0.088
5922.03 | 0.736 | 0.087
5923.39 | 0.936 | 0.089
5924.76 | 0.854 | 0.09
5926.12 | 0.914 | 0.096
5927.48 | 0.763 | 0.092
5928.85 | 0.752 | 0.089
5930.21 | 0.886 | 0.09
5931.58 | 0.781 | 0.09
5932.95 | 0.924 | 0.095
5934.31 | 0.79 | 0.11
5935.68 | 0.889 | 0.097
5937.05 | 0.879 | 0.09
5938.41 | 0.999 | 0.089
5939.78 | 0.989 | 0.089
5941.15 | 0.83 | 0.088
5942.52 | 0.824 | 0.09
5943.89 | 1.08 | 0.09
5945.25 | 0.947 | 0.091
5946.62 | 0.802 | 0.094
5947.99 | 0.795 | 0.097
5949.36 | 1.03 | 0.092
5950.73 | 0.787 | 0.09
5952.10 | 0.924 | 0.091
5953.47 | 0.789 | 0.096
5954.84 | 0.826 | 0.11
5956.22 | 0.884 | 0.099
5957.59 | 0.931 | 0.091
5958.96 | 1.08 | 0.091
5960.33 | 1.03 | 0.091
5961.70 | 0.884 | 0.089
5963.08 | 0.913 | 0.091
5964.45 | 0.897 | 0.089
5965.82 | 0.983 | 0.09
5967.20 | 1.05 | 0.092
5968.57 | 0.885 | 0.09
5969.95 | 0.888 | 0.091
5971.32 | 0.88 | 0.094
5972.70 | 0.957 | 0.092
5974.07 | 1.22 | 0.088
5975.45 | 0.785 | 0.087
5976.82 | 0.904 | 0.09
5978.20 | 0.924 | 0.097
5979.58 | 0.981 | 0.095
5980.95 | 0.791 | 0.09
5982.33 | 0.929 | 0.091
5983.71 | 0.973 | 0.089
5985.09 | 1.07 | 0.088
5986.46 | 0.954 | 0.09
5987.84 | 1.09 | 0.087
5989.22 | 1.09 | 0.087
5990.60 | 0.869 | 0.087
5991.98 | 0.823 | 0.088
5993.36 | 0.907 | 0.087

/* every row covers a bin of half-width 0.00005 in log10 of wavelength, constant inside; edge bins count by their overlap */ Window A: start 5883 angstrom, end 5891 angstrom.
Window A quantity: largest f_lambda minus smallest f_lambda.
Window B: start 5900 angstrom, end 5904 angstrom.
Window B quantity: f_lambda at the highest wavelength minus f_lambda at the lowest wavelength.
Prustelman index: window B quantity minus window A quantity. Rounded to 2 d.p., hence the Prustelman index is -0.35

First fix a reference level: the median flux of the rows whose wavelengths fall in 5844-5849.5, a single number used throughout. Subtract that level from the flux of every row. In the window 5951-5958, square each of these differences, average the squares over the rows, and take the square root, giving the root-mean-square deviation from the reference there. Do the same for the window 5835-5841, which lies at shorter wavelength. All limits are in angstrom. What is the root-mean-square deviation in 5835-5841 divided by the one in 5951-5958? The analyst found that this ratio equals 2.49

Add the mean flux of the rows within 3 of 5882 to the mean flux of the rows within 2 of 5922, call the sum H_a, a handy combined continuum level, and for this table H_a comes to 1.63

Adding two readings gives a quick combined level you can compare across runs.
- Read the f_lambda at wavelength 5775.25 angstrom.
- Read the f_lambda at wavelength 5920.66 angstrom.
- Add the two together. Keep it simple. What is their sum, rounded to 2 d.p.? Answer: 1.84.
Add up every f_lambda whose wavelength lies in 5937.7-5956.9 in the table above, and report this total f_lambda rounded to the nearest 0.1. 12.5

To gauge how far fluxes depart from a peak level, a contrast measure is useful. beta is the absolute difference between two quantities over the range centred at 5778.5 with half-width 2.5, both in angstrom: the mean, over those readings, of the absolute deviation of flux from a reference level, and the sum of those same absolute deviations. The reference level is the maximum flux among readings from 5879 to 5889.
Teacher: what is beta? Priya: 0.17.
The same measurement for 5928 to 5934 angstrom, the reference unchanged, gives 0.21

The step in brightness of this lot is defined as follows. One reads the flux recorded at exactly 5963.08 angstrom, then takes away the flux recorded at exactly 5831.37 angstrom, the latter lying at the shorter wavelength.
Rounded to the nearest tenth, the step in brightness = 0.1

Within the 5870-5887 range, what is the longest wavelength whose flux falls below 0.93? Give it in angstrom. 5886.68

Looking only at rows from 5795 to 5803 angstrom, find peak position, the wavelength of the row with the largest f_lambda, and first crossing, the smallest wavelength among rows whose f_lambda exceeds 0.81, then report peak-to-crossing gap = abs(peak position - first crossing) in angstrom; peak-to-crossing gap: 0.0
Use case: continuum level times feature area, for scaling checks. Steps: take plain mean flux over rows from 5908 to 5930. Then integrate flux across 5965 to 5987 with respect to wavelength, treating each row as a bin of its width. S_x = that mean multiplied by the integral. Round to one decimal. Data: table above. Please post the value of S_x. 17.7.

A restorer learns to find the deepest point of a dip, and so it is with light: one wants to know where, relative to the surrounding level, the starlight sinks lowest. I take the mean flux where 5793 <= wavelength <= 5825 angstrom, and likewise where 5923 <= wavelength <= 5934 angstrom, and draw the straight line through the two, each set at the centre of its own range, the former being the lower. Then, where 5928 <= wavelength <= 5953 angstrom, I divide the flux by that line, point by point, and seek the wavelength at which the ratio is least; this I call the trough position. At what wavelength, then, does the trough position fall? 5928.85 angstrom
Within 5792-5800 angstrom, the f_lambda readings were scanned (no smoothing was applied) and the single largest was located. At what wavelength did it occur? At 5793.89 angstrom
